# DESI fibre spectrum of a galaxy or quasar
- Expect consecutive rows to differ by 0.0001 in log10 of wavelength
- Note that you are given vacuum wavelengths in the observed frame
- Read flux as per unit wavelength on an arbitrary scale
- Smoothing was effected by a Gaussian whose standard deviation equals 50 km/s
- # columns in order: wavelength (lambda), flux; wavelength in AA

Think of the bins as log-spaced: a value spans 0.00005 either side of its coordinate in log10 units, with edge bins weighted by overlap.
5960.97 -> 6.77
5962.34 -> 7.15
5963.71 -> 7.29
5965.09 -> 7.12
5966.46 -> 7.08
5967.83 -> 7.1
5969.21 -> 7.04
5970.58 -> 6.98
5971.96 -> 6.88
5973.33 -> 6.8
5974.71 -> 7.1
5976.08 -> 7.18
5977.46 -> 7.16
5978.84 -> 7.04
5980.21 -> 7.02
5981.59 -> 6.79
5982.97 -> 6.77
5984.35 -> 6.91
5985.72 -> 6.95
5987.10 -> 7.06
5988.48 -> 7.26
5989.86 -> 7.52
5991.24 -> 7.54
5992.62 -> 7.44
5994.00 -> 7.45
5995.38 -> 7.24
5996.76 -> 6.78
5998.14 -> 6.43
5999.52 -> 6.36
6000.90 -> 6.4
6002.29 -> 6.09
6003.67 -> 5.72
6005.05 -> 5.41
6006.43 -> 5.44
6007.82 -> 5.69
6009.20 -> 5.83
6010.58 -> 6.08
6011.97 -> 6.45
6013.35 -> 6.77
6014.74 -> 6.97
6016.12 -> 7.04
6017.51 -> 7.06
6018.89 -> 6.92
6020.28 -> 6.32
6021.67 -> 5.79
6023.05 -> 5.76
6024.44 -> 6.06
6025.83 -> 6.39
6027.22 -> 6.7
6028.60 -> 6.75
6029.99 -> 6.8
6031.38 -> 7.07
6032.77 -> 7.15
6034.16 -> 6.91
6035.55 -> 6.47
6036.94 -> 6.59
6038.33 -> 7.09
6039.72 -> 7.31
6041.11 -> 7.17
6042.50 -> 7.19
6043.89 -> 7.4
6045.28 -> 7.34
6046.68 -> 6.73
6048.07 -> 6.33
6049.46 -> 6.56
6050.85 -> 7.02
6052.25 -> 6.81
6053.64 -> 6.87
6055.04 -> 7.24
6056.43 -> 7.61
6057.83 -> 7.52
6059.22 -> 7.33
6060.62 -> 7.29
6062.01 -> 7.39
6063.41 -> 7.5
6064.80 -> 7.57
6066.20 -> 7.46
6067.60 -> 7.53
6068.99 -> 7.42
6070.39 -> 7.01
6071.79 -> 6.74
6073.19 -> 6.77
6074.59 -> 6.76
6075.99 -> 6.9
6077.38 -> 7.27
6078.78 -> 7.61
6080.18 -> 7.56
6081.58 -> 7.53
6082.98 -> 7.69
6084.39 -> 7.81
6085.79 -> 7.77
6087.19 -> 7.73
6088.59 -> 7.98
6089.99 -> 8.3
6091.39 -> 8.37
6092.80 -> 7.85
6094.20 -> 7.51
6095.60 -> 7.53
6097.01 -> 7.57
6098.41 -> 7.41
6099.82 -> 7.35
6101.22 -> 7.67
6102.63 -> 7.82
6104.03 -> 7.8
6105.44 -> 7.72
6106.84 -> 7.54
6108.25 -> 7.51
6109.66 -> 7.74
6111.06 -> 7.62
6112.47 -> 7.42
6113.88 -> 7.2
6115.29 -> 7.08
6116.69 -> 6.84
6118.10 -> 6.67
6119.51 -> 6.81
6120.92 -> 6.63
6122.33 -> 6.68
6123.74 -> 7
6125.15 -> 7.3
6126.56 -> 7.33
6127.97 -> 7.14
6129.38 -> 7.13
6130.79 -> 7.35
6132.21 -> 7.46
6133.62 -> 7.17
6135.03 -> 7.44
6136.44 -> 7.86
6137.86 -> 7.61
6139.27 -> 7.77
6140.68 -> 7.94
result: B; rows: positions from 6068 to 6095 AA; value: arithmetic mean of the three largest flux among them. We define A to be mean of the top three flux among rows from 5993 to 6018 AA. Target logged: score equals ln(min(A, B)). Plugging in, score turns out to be 1.98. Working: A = 7.25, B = 8.2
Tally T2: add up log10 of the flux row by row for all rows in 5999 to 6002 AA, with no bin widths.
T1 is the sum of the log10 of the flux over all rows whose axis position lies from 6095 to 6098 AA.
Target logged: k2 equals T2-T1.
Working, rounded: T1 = 1.756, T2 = 1.61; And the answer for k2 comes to -0.15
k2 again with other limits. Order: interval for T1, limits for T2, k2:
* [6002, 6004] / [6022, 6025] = 0.00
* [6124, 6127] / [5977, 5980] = -0.03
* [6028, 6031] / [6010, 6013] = -0.07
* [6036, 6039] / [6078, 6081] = 0.09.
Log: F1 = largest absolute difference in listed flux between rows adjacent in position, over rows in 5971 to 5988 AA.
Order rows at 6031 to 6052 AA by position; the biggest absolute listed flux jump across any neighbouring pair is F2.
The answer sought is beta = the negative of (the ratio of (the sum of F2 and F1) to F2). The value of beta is -1.49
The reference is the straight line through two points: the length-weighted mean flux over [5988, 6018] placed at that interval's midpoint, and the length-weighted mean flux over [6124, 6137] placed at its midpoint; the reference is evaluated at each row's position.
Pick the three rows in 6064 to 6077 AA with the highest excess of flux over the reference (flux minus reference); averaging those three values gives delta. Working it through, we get 0.56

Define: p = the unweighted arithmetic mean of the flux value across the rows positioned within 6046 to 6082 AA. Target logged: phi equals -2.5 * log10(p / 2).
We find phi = -1.39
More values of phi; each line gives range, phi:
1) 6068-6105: -1.44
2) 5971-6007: -1.33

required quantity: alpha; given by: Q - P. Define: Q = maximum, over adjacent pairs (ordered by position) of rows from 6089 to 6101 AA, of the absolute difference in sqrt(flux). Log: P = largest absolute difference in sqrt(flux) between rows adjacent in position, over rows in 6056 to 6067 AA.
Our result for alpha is 0.056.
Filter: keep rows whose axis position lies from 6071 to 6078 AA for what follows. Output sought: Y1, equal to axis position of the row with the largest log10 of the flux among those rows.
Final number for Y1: 6077.38 AA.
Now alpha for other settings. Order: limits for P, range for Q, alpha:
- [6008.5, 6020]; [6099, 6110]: -0.016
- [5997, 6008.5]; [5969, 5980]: -0.019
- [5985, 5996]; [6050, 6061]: 0.022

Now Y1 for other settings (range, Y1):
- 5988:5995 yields 5991.24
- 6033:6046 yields 6043.89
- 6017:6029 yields 6017.51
